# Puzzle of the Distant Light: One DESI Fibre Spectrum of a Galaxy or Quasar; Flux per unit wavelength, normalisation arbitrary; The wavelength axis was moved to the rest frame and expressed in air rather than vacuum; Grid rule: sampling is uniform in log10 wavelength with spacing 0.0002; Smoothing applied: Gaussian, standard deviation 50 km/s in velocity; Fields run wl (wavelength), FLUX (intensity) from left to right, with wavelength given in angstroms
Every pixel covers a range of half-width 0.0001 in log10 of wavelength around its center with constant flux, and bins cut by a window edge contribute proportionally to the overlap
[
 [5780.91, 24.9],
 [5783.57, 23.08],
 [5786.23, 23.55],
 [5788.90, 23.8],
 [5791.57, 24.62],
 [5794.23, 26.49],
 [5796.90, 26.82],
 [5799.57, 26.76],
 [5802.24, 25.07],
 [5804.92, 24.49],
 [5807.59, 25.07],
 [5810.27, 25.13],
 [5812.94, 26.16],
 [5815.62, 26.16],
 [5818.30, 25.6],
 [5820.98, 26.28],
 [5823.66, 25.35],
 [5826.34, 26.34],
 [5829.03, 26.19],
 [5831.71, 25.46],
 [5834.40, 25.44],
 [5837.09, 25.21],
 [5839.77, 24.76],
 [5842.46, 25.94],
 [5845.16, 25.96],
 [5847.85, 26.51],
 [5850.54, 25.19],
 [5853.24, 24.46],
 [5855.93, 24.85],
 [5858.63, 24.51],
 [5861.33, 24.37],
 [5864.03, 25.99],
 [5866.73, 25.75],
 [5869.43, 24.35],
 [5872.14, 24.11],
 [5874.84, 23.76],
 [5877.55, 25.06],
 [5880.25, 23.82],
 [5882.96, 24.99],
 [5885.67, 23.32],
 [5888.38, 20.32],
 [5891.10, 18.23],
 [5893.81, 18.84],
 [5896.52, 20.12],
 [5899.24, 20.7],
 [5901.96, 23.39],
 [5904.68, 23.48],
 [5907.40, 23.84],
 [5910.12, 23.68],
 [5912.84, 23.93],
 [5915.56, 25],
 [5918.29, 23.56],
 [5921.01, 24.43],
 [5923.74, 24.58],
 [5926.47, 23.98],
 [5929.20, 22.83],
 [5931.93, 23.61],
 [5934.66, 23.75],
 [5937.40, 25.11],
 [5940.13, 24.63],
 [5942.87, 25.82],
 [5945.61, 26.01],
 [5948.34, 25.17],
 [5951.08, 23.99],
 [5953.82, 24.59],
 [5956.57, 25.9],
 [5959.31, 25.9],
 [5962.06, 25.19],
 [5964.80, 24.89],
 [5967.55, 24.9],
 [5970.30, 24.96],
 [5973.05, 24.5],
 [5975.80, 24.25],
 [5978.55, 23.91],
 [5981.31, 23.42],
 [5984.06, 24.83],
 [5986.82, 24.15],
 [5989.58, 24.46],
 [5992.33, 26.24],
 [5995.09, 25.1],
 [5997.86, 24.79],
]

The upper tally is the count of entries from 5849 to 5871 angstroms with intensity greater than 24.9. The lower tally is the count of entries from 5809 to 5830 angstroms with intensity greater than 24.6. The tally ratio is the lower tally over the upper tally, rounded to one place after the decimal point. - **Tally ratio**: 2.7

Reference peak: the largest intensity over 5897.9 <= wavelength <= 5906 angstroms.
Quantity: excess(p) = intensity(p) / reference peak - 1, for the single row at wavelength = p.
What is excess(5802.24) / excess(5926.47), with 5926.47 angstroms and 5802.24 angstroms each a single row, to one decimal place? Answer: 3.2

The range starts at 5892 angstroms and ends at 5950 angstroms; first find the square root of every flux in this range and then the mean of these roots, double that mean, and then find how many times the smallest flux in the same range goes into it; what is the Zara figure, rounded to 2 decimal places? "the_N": 0.52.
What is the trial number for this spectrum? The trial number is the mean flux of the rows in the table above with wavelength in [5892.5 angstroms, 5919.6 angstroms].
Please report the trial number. 22.7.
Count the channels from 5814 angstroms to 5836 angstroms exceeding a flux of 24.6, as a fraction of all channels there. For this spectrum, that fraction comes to 1.0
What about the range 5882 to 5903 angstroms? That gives 0.1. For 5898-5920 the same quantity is 0.1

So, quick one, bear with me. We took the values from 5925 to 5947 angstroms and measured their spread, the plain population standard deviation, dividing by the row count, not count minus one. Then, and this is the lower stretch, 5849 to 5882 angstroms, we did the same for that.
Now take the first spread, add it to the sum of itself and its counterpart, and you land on 2.8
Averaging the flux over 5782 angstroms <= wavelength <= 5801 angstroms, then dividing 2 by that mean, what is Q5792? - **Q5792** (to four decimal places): 0.0799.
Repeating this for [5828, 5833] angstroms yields 0.0774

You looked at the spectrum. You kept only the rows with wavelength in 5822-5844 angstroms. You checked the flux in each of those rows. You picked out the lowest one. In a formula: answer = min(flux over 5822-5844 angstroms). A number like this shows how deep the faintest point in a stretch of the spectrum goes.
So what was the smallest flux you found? 24.76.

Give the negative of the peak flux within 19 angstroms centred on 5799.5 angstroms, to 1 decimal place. -26.8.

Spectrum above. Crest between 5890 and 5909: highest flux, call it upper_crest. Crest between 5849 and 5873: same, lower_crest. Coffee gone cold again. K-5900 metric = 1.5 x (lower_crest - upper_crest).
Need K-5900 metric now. 3.2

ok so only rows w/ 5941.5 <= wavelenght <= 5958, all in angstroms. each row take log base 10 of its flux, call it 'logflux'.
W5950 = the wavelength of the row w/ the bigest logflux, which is 5945.61 angstroms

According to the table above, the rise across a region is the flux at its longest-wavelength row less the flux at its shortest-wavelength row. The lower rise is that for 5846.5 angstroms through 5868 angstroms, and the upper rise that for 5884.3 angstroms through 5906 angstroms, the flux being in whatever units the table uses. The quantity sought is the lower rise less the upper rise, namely -1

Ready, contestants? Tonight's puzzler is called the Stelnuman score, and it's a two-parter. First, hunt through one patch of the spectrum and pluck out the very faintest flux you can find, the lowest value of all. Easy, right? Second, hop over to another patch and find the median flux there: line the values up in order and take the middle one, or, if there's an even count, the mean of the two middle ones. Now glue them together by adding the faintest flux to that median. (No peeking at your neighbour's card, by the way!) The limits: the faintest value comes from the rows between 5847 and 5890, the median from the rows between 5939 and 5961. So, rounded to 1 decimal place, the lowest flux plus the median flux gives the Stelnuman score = 45.8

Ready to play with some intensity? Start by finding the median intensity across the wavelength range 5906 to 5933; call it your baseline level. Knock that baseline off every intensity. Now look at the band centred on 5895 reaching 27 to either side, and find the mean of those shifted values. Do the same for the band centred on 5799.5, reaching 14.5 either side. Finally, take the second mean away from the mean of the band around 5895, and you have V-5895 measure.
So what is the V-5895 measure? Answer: -2.3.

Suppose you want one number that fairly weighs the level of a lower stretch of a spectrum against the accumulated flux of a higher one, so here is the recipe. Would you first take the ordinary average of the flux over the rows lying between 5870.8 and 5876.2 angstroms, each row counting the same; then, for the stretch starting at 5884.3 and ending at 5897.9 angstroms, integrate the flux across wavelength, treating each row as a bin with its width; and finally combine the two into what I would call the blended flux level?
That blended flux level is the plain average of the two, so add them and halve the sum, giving 149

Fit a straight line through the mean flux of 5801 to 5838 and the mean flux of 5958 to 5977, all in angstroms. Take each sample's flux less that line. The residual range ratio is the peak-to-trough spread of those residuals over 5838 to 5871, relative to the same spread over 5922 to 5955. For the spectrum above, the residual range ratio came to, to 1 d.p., 0.6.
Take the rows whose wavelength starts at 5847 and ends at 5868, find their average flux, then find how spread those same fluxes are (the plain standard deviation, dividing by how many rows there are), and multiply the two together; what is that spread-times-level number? 19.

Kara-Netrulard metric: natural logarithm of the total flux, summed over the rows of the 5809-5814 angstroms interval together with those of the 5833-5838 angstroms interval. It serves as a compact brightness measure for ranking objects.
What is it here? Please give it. 4.62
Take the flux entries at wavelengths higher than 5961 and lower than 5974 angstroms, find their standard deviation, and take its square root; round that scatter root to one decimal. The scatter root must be 0.5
